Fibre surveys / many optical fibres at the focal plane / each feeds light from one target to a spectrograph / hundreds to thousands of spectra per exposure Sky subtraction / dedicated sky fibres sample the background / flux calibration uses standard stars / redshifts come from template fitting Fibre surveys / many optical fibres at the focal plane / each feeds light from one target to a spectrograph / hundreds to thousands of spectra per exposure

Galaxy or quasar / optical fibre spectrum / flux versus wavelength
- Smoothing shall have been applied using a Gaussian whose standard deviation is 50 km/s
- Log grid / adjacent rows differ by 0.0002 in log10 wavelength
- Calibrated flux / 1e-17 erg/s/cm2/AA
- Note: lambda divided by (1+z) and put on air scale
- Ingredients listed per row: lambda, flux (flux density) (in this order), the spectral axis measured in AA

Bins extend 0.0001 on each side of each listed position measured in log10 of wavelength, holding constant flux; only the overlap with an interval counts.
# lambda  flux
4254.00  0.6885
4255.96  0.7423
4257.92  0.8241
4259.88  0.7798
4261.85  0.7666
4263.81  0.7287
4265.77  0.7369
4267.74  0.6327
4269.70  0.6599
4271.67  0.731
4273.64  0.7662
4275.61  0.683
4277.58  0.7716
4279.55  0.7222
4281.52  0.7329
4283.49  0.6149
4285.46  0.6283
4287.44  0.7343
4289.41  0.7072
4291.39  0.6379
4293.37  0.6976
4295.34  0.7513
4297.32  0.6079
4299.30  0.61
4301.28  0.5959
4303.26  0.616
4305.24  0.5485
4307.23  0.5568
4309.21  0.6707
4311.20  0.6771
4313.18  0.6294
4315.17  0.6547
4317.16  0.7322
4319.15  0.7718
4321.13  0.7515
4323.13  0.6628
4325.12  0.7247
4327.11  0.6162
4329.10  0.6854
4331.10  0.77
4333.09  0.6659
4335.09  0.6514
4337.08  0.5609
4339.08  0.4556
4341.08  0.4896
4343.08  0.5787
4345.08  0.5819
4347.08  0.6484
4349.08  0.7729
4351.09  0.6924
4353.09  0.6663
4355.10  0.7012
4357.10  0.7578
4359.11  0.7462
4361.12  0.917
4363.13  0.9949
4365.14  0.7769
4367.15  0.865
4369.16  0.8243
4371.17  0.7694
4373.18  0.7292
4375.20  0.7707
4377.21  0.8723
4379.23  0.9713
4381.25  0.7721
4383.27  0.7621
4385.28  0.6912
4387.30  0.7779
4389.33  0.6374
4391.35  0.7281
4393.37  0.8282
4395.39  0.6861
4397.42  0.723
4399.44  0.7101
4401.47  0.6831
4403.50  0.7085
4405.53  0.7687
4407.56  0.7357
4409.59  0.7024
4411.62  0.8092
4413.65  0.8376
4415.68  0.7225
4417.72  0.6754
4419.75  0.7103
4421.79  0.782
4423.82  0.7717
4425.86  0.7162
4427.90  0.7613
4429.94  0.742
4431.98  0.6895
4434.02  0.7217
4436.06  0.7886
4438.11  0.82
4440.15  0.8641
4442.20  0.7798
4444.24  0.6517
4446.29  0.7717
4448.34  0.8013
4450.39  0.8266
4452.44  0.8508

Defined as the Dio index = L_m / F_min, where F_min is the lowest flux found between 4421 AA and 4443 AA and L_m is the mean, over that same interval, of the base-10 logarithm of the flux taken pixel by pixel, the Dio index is -0.17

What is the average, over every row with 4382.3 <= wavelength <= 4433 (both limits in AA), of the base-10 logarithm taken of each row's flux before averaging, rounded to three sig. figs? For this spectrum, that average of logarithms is -0.135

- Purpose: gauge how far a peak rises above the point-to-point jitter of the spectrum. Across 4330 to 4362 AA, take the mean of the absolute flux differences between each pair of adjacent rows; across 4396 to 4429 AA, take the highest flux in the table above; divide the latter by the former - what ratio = 12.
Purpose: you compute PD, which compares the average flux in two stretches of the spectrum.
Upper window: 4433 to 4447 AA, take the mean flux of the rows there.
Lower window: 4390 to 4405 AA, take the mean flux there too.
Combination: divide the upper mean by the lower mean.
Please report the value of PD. 1.07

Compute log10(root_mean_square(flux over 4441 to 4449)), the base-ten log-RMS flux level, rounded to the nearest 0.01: -0.12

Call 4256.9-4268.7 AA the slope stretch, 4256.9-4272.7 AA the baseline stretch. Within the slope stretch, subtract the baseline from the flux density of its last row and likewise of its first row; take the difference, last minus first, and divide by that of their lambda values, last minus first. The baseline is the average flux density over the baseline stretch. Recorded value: -0.019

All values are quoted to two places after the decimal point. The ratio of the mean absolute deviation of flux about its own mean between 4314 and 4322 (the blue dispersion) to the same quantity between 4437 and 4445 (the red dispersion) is 0.57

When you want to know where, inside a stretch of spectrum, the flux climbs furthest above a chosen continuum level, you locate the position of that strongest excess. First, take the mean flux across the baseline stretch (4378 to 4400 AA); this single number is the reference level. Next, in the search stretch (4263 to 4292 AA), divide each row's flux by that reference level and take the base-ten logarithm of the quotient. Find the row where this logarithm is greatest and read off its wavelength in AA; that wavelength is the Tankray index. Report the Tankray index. 4277.58 AA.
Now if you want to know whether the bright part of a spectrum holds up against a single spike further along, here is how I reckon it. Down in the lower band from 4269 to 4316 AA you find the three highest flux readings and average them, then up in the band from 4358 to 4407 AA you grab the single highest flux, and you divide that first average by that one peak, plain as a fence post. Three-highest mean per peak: 0.767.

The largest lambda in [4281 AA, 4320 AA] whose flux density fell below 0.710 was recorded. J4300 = 4315.17 AA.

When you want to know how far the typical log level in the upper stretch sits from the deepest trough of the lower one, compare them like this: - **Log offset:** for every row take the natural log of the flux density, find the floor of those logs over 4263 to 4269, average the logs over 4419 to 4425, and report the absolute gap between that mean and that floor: 0.18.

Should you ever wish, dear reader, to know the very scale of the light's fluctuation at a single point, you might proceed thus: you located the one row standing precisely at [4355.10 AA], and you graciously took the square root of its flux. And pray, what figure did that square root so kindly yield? 0.84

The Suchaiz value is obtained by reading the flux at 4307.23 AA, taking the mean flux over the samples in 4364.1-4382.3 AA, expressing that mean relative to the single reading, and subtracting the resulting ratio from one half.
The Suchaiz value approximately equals -1.0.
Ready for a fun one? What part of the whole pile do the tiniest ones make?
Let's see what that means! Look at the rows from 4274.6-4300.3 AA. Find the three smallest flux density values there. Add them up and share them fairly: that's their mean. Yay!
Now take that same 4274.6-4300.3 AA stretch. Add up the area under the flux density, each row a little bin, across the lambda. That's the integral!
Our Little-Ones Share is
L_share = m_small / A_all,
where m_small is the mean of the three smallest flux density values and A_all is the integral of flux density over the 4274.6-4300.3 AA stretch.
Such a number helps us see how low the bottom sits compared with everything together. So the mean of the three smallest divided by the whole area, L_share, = 0.035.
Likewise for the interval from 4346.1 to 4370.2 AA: 0.036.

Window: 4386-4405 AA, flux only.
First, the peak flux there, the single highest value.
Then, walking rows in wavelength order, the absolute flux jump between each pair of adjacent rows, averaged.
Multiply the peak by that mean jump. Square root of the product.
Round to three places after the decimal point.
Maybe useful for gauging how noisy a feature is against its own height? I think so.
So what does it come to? 0.244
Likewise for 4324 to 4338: 0.246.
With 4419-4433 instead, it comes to 0.182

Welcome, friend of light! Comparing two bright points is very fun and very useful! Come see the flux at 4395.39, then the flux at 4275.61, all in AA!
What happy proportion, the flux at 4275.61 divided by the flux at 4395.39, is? 1.0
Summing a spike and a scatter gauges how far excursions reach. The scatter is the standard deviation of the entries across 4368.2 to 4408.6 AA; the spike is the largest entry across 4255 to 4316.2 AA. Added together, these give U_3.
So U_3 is 0.90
